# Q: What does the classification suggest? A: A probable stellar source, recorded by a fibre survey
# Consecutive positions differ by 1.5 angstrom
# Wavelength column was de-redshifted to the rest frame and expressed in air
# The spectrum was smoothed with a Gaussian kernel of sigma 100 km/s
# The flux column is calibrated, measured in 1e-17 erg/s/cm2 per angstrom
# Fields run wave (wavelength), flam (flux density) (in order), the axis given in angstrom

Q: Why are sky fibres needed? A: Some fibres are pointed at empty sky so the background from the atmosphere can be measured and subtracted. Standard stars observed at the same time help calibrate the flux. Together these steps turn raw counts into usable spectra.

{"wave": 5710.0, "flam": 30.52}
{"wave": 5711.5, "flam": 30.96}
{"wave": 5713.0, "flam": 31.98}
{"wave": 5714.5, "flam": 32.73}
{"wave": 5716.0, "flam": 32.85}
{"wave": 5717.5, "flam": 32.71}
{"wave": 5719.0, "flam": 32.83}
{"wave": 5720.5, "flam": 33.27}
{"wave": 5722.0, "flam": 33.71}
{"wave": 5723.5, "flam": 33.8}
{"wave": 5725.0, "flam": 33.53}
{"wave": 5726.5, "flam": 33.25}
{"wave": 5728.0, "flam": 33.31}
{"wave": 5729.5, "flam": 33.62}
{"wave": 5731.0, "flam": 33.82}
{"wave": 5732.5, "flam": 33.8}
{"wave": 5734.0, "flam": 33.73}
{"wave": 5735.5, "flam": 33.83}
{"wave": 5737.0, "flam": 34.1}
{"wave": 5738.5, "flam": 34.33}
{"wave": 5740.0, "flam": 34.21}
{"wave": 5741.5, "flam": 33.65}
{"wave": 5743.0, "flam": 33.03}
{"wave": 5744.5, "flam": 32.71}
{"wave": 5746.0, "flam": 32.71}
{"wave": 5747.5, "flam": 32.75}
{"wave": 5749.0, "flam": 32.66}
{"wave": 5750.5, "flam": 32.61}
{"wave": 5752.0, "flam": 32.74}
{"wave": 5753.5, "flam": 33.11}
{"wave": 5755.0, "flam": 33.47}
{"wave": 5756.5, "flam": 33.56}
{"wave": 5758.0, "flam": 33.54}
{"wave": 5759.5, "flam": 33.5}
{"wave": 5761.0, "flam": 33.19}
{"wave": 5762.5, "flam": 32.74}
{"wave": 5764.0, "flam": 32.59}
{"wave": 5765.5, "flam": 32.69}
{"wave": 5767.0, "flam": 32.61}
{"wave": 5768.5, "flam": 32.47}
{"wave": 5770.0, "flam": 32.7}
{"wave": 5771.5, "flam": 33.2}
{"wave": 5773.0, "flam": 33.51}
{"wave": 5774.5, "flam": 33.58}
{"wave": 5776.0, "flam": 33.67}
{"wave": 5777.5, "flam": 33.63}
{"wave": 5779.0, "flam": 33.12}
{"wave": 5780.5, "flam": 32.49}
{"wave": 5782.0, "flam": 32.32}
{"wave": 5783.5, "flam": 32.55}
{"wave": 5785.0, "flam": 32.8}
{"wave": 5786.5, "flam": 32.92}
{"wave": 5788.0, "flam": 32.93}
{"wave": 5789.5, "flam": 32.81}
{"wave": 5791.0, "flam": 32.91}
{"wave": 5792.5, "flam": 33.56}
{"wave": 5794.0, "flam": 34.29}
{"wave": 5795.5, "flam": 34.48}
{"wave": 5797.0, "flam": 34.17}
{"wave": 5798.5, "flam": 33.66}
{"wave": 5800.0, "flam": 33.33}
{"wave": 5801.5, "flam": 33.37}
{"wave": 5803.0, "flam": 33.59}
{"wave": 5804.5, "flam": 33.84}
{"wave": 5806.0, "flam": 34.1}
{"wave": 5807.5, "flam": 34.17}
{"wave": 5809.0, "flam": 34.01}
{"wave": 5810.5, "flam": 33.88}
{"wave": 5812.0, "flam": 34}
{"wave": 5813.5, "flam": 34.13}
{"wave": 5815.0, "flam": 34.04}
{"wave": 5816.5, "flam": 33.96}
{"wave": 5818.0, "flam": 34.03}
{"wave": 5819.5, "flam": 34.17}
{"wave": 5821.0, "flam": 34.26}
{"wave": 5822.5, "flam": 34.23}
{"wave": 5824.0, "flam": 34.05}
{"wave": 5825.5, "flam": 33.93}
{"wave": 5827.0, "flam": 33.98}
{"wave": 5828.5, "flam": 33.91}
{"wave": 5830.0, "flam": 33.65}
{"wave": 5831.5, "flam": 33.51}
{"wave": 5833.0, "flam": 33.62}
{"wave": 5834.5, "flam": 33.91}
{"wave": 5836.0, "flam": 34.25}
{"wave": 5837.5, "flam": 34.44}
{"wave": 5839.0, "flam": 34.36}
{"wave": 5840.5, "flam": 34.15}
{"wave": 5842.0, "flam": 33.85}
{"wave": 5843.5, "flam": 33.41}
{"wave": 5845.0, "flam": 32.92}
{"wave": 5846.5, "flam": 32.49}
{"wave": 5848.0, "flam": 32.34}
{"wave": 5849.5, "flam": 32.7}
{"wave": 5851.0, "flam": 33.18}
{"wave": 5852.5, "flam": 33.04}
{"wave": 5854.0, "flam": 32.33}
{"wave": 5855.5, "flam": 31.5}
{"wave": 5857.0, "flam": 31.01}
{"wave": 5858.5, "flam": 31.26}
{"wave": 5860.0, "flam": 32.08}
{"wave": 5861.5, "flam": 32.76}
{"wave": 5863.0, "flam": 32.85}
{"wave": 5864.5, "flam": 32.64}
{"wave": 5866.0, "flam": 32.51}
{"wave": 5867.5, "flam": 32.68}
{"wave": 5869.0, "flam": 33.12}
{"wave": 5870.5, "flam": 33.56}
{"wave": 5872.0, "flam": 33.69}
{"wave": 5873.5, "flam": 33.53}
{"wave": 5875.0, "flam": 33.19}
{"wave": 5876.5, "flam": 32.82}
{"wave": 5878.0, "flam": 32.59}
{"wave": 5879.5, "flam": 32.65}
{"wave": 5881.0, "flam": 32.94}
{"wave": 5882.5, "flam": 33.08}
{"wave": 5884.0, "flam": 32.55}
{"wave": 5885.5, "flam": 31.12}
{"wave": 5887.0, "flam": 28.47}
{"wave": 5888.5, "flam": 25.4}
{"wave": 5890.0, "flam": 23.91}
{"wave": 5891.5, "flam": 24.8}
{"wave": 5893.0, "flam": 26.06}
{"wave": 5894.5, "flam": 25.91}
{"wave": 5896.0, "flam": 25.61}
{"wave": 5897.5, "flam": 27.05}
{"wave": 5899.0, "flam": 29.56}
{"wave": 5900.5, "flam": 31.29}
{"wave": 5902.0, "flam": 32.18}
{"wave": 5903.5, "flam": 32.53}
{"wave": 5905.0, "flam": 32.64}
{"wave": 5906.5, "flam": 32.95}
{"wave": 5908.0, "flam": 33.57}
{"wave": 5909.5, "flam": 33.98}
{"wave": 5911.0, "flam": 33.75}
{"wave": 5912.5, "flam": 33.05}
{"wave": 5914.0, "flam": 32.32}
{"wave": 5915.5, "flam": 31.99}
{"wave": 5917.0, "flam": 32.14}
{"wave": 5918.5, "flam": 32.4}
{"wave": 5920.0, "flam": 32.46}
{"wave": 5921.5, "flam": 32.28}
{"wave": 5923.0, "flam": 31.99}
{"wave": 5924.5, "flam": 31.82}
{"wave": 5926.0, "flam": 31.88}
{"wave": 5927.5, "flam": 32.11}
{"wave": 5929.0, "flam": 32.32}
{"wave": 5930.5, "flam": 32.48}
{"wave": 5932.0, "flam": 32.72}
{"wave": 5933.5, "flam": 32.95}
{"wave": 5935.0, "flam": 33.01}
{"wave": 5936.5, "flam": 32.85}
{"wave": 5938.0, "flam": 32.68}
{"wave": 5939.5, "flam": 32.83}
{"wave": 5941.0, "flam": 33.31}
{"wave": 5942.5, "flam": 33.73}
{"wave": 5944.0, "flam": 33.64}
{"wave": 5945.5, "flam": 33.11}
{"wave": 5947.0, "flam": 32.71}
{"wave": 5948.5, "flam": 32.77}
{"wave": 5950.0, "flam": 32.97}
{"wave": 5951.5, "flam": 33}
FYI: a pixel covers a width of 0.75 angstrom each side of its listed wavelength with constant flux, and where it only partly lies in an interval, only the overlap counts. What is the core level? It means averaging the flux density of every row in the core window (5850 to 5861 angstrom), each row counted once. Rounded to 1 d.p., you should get 32.1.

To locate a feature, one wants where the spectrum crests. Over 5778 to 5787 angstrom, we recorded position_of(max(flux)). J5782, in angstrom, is 5779.0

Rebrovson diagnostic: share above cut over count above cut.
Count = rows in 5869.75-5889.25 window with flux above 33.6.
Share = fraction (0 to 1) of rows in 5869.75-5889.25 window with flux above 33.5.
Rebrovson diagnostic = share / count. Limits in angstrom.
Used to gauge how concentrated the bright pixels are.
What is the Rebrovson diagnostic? 0.23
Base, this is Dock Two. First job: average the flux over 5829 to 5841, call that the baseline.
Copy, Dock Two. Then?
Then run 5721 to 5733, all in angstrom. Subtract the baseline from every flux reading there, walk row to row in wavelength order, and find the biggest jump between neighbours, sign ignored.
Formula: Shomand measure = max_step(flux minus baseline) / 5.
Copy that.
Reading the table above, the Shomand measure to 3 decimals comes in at 0.062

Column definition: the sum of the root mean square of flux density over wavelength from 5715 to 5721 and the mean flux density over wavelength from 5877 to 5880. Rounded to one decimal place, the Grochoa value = 65.5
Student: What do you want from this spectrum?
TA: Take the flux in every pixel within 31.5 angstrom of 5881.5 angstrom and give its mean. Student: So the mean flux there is 31.3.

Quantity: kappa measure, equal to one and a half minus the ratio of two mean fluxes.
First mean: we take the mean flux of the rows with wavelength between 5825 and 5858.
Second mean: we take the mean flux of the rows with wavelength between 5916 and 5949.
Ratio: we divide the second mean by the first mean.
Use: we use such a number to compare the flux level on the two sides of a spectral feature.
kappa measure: 0.52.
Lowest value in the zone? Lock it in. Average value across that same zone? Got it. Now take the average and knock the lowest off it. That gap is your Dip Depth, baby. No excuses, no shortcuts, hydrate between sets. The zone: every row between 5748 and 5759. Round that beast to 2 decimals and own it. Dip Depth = 0.49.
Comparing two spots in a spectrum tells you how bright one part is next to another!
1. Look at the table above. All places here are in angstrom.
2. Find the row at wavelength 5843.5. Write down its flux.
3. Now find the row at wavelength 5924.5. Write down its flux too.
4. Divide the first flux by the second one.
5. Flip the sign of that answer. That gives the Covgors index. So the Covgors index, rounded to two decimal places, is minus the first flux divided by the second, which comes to -1.05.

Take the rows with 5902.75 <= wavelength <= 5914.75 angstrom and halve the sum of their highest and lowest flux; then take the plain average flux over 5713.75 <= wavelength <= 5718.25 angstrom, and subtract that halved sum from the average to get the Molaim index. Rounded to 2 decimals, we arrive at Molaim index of -0.39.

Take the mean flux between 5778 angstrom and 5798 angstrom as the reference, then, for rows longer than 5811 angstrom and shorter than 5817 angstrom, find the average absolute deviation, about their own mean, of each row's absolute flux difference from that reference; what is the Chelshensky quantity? 0.05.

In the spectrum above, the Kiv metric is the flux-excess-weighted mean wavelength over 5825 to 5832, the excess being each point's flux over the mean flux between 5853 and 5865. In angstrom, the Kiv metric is 5828.3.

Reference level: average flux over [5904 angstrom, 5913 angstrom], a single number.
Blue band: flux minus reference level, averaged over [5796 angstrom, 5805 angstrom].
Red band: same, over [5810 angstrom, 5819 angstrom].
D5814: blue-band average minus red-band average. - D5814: -0.3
